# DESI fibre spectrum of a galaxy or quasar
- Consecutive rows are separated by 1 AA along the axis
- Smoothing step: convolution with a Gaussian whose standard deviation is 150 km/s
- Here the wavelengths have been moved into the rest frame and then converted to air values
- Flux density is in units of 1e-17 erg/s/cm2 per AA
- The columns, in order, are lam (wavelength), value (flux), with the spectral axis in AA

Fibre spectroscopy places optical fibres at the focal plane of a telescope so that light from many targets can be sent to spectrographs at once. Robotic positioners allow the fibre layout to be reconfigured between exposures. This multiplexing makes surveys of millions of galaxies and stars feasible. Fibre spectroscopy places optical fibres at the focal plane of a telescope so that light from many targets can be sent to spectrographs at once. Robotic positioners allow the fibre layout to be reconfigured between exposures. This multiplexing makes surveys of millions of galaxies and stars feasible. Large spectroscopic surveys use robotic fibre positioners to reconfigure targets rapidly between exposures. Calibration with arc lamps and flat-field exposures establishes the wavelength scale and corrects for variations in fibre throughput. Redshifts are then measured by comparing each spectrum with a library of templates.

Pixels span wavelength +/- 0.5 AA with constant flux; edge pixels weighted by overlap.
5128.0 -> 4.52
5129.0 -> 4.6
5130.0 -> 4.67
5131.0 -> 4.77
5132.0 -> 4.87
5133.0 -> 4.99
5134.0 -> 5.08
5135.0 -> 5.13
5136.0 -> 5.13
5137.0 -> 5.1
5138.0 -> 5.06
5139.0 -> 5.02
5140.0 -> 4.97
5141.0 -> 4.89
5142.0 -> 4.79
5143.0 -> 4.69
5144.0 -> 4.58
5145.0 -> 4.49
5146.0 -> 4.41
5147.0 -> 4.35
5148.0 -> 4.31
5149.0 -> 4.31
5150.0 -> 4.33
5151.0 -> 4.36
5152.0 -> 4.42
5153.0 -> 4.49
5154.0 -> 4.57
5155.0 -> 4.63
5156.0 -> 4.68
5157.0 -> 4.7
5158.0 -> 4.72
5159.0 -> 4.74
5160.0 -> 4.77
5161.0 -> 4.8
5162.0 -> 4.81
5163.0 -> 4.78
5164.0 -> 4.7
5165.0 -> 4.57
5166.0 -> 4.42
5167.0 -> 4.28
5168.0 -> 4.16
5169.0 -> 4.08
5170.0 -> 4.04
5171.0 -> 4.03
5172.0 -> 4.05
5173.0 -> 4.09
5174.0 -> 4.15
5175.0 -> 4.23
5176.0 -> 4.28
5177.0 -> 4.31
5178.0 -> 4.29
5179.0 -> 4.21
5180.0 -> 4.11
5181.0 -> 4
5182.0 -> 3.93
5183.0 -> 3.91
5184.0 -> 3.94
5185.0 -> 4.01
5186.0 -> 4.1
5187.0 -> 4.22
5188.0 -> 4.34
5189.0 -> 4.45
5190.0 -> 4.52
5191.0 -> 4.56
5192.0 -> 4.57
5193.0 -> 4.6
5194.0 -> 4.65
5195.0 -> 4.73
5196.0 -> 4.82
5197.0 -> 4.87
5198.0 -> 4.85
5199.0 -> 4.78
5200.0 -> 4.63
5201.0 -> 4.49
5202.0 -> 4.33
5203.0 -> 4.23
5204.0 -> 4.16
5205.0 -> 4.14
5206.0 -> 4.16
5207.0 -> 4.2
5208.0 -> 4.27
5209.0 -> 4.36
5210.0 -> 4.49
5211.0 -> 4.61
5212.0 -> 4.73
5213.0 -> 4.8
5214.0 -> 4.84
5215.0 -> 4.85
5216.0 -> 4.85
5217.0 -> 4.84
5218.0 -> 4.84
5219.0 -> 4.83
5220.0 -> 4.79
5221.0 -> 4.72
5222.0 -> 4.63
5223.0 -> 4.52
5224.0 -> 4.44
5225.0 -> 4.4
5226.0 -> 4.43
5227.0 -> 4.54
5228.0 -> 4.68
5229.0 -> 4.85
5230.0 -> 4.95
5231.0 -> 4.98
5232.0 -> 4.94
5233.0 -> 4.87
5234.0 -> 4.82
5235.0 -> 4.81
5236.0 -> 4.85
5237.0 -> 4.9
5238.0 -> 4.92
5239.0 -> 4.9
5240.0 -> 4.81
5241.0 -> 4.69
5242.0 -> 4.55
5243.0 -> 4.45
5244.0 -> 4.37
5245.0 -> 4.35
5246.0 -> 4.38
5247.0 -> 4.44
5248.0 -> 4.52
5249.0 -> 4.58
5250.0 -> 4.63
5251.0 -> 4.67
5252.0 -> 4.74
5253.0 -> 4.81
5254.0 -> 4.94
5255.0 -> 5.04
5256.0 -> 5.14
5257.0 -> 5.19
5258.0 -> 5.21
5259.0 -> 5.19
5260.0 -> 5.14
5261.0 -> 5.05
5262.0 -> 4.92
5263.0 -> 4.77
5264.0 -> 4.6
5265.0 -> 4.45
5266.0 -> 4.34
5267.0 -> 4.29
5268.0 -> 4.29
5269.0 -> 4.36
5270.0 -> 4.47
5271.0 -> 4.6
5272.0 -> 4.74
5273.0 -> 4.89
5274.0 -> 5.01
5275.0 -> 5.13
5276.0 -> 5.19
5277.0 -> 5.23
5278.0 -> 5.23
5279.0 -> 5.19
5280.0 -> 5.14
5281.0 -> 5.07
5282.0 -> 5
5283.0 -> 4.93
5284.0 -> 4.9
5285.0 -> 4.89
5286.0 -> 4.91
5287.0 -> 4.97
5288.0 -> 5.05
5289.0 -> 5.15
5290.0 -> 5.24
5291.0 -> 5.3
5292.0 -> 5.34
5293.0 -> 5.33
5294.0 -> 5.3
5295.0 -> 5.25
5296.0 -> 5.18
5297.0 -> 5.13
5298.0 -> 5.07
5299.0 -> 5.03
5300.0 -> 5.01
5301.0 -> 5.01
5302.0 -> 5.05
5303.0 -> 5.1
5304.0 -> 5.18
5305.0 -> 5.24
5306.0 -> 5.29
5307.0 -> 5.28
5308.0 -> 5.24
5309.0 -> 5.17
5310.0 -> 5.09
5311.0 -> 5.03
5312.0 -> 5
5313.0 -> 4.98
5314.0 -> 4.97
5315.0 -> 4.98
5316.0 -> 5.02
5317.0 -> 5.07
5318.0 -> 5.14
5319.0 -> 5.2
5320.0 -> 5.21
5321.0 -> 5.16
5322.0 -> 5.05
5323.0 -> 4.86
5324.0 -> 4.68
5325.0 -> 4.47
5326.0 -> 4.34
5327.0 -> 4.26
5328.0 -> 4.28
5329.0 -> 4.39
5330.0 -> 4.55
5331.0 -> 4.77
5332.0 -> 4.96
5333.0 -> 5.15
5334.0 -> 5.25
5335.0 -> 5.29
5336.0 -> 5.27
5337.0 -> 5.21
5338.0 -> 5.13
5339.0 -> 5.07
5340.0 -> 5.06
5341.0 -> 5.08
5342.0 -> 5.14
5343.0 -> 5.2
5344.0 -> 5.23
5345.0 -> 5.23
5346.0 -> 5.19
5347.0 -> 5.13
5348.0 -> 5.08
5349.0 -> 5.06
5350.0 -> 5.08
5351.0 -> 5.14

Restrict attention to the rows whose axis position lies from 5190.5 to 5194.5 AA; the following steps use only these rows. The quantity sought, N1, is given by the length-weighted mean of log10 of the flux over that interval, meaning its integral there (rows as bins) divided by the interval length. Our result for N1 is 0.662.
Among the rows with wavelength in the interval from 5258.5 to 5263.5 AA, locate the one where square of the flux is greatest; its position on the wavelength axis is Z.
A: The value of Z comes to 5259.0 AA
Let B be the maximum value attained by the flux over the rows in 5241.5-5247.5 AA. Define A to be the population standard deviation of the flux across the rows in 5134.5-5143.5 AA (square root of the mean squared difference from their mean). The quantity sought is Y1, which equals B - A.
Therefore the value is 4.40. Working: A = 0.15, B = 4.55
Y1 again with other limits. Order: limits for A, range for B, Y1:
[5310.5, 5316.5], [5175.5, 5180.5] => 4.29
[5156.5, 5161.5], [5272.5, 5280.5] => 5.19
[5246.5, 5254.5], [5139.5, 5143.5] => 4.82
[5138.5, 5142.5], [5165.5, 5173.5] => 4.33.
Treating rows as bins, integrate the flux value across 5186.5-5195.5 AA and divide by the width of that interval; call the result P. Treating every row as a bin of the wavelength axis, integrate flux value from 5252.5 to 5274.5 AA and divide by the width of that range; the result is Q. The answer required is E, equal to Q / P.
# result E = 1.06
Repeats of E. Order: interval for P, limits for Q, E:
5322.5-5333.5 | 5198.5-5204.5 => 0.96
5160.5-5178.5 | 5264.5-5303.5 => 1.15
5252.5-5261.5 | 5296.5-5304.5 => 1.00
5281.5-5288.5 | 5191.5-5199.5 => 0.96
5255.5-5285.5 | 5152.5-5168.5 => 0.94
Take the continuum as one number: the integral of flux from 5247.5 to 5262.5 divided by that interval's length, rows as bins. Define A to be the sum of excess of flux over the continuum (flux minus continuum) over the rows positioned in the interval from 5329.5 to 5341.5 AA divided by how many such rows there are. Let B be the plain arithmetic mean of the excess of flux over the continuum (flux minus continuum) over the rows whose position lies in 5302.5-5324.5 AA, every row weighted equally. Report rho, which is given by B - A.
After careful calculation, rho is 0.02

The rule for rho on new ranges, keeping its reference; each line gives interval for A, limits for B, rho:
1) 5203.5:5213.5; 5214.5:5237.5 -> 0.36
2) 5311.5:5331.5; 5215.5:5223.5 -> -0.07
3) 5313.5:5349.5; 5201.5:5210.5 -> -0.72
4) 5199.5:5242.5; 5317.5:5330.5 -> 0.09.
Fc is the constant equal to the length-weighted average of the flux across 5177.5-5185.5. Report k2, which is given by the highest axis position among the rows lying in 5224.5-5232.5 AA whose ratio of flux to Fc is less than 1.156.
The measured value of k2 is 5228.0 AA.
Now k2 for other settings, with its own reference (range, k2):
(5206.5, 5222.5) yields 5222.0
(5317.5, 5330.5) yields 5330.0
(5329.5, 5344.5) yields 5330.0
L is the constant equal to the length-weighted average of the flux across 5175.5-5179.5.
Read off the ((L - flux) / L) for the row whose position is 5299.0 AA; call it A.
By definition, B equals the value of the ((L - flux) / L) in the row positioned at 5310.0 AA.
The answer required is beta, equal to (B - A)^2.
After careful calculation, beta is 0.0002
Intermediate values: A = -0.18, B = -0.19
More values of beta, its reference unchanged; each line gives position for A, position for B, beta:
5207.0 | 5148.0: 0.0007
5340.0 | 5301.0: 0.0001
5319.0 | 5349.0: 0.0011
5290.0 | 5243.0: 0.0342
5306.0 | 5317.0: 0.0027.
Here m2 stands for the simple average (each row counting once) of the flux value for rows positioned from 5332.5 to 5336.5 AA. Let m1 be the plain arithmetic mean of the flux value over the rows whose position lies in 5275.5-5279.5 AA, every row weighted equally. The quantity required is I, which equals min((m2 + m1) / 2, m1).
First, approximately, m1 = 5.21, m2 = 5.2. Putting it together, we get 5.21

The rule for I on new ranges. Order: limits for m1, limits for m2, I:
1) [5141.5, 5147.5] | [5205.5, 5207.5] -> 4.37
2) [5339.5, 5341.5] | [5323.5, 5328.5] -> 4.74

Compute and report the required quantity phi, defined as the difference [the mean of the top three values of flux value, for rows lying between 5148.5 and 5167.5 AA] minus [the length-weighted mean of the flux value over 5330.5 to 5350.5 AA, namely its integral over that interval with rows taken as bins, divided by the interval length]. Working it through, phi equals -0.33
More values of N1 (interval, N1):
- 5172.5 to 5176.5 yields 0.622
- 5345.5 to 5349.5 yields 0.709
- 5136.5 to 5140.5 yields 0.702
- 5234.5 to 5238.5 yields 0.688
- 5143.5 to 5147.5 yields 0.649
